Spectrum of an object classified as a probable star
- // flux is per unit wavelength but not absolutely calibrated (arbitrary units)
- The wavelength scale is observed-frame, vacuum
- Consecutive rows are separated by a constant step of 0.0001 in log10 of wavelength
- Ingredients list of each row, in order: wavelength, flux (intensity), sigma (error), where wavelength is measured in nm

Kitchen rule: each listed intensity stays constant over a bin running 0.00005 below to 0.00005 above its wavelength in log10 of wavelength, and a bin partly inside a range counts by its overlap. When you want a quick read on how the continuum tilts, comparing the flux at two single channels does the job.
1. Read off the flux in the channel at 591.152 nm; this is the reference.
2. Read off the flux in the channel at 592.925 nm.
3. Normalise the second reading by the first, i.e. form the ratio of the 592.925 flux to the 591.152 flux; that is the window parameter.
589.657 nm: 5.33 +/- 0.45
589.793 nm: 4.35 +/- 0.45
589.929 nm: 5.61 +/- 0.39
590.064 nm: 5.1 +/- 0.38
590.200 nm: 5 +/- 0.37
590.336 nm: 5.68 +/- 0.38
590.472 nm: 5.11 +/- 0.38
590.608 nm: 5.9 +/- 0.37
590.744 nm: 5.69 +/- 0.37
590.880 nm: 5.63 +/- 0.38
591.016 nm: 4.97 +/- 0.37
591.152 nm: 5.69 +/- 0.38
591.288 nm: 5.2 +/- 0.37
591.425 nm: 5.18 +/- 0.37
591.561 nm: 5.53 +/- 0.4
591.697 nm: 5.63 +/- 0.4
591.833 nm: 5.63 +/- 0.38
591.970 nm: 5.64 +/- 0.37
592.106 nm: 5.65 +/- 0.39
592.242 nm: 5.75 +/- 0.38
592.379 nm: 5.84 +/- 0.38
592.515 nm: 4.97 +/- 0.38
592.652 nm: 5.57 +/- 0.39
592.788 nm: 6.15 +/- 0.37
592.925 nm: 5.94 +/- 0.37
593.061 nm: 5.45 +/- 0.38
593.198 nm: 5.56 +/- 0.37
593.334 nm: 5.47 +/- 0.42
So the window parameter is 1.04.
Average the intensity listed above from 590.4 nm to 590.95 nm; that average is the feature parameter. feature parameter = 5.58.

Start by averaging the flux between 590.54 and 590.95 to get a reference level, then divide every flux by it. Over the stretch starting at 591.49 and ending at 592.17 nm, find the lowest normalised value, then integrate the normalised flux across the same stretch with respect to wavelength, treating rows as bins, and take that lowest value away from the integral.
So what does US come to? -0.30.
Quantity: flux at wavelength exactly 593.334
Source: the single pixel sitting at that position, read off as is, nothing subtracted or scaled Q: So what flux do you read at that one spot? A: 5.47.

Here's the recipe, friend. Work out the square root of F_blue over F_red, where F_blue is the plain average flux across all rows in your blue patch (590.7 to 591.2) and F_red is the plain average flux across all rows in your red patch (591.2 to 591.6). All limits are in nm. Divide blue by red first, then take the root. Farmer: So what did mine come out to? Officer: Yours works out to 1.02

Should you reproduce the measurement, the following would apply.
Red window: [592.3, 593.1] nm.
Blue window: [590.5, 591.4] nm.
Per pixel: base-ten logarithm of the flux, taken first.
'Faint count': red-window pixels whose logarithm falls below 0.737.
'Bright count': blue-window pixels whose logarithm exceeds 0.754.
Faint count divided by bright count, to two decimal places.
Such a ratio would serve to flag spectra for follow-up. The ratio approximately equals 0.67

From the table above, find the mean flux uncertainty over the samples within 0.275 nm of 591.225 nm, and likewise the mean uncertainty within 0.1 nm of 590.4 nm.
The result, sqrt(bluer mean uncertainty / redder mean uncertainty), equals 1.01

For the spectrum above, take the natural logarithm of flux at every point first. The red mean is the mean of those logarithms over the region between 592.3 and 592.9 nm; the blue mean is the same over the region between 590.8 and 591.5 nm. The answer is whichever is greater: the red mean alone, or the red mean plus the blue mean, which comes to 3.40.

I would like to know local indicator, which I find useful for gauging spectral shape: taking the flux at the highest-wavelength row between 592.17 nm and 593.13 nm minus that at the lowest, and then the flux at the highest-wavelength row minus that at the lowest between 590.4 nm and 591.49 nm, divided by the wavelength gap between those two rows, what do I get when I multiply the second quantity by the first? -0.02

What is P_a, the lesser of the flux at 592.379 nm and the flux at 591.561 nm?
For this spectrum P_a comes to 5.5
